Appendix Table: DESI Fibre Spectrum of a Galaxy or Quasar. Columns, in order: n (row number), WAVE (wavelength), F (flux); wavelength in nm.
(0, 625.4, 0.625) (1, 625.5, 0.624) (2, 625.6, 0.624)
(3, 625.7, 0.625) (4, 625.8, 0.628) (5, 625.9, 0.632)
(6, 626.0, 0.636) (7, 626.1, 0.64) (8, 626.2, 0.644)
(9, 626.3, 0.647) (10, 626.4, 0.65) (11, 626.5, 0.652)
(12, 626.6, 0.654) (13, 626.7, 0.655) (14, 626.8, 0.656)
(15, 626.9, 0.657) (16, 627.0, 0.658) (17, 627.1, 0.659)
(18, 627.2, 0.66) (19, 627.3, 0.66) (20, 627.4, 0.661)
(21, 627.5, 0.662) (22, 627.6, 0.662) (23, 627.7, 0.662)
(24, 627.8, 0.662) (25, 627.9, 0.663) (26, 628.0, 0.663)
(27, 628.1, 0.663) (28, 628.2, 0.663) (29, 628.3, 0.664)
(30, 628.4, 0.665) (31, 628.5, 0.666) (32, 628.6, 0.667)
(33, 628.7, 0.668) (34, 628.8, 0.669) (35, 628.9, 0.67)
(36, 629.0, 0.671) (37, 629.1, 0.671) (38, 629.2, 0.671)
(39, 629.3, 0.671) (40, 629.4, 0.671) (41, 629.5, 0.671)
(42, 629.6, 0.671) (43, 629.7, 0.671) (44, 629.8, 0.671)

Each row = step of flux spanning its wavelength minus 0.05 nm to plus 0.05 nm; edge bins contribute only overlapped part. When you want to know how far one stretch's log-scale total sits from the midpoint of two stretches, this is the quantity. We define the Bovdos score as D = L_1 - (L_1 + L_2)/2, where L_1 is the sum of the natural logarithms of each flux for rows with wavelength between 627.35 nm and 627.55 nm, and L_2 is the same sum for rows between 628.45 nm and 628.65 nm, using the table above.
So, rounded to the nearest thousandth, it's -0.008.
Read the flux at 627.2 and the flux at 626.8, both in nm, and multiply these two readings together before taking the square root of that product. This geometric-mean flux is 0.658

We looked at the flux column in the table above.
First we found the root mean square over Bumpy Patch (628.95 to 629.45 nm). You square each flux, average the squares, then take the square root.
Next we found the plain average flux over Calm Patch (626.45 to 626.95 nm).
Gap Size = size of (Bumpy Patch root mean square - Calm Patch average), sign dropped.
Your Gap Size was 0.016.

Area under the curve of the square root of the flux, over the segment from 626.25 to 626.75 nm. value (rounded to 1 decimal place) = 0.4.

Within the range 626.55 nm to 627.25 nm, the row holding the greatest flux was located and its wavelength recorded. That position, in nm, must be 627.2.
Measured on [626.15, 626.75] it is 626.7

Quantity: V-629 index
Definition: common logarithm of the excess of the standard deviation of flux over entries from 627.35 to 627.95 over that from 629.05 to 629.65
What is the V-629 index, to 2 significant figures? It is -3.2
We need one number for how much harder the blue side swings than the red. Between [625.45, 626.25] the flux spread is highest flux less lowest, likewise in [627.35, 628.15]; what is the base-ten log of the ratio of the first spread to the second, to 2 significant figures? 1.0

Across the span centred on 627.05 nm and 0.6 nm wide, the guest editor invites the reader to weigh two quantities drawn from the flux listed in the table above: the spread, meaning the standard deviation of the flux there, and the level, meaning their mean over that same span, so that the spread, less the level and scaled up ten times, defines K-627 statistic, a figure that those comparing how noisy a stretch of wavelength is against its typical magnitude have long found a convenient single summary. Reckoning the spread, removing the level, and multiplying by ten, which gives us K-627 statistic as -6.57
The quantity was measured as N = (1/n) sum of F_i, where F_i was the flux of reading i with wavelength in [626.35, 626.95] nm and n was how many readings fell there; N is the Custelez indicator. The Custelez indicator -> 0.654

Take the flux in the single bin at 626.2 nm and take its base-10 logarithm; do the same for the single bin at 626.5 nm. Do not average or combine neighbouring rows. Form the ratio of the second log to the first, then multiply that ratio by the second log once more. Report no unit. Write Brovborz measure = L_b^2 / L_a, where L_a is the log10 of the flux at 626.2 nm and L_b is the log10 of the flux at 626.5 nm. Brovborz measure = -0.181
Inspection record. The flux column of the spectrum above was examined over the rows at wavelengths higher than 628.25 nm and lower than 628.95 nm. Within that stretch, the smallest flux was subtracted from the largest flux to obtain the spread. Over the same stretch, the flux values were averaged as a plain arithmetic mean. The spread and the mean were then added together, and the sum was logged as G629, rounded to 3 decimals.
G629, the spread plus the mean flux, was 0.673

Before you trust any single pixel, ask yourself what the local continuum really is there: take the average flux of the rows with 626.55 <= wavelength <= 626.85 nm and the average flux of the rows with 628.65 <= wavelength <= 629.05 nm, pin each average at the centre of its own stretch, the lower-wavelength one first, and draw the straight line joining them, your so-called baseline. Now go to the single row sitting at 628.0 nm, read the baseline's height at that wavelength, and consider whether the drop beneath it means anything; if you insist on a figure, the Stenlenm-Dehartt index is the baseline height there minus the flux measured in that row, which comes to 0.0008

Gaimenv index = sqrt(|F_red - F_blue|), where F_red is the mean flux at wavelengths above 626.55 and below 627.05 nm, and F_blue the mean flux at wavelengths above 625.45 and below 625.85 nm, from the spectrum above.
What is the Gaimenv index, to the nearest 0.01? 0.18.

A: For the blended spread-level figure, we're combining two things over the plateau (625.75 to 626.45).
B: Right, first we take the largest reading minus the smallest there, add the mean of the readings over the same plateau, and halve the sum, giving 0.331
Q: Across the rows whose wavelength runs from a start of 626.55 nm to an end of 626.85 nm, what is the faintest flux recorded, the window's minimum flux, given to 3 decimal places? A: 0.654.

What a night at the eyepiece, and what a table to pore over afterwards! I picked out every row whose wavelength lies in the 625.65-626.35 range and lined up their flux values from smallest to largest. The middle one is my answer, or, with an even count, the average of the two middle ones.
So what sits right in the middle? 0.636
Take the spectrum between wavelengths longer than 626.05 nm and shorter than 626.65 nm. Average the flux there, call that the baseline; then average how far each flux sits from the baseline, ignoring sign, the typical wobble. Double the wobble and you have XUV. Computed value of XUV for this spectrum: 0.0083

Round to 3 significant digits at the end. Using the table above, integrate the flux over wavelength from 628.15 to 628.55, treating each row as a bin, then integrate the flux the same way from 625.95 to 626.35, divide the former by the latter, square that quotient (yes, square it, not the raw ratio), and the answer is 1.07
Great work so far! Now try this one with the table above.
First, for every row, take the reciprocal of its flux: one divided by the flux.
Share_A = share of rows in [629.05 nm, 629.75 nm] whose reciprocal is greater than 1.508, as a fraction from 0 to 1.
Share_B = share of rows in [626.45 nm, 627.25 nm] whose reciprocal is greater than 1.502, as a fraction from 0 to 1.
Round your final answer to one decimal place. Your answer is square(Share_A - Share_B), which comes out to 1.0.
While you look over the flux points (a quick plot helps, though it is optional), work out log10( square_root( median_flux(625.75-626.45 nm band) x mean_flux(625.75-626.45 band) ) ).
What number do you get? -0.194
